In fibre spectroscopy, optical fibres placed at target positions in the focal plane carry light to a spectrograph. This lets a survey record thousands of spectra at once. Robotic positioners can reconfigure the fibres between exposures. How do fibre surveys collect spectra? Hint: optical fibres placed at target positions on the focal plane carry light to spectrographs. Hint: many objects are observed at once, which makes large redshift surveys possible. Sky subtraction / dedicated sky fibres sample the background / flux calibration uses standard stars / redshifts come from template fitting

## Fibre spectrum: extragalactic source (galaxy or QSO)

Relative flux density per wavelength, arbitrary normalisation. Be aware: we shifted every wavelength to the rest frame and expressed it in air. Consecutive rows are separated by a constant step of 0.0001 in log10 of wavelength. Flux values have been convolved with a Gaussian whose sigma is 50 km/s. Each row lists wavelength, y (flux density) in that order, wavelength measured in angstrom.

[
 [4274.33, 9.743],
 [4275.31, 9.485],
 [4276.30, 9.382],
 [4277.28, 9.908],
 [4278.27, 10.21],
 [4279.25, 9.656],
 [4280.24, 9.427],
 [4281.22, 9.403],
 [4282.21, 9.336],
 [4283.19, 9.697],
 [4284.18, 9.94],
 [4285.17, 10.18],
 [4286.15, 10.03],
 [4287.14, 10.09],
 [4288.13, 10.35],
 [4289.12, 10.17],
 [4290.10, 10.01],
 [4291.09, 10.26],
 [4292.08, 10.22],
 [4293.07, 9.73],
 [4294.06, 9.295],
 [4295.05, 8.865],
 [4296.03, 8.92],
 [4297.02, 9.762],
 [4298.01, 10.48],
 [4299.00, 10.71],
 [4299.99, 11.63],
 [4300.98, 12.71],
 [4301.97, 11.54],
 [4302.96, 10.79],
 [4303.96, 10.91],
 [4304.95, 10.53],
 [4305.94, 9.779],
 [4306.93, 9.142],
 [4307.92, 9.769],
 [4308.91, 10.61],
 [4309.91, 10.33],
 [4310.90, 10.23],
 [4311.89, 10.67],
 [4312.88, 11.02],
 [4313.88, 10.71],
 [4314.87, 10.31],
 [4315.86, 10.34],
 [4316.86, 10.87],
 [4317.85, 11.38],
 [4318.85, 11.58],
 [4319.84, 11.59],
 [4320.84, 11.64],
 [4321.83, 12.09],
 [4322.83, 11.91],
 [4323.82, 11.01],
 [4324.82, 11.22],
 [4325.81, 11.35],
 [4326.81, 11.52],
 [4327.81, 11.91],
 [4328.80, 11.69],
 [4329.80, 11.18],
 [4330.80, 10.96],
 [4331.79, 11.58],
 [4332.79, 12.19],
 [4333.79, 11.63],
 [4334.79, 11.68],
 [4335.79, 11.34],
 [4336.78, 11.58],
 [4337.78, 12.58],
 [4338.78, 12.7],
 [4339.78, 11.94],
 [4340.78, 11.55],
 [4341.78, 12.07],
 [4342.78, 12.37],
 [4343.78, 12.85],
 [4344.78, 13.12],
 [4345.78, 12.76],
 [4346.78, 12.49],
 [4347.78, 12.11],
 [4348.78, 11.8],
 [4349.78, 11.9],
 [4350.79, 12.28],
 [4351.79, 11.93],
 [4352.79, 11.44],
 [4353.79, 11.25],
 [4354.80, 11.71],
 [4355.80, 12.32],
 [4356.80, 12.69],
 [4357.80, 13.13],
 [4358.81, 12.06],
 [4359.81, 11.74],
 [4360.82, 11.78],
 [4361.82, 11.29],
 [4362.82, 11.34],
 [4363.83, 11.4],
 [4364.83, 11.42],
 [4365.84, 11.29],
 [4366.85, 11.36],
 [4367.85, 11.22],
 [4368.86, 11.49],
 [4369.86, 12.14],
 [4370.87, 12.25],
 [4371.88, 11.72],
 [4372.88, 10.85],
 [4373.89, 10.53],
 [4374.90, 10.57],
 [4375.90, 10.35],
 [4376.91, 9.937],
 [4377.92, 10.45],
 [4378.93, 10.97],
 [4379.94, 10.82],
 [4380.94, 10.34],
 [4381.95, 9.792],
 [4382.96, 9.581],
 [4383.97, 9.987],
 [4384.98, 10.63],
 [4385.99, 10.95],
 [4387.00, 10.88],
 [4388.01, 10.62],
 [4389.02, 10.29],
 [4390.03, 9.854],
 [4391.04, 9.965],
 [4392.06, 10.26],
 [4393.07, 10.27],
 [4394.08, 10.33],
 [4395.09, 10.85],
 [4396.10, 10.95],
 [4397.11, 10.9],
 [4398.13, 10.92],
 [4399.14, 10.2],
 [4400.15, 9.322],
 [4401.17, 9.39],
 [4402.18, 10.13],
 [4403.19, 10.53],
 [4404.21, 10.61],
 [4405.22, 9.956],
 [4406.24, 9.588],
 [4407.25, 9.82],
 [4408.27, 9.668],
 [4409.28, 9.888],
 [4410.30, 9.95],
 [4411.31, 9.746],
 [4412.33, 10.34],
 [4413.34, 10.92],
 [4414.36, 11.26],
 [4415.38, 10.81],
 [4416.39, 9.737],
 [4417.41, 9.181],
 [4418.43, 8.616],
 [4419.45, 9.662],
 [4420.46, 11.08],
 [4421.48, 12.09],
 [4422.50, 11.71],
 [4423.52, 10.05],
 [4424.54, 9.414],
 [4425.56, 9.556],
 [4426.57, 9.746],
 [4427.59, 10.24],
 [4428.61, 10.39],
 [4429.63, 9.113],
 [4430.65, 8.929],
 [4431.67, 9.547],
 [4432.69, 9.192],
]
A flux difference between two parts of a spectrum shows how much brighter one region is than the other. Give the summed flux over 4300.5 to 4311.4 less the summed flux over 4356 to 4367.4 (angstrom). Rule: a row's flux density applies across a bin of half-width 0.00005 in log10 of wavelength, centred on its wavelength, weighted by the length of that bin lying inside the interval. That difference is -13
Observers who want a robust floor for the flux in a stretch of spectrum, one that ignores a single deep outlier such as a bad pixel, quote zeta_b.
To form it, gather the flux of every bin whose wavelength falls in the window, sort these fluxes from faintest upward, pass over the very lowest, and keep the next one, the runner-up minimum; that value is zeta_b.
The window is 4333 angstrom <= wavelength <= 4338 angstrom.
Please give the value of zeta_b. 11.58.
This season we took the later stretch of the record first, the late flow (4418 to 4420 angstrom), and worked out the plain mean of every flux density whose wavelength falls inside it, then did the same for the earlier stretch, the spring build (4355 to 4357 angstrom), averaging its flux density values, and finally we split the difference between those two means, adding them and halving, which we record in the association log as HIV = 10.8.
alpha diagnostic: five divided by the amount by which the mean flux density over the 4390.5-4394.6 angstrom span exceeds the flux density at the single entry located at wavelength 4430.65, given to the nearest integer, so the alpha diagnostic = 4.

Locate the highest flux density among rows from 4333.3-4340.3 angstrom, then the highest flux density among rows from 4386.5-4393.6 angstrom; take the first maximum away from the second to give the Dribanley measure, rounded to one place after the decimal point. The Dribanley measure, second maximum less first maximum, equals -1.8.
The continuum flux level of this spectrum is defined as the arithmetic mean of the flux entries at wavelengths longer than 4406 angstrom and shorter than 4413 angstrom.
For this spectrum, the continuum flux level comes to 9.9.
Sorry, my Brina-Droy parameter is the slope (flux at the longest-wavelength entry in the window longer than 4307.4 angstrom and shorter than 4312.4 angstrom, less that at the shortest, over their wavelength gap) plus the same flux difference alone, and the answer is 1.1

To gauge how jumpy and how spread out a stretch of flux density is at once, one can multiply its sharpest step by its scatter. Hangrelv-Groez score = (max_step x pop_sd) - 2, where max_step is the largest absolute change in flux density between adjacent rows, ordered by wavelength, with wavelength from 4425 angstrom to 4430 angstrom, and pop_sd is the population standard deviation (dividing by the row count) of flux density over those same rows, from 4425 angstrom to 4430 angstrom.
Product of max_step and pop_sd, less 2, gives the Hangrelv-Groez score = -1.41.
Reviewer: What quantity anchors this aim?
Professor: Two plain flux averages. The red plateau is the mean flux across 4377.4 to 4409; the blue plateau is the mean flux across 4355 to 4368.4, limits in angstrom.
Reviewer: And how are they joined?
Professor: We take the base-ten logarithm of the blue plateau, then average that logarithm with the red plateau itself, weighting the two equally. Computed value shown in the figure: 5.7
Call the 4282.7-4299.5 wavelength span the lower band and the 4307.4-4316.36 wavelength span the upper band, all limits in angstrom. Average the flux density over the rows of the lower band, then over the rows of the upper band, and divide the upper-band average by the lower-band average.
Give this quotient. 1.05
